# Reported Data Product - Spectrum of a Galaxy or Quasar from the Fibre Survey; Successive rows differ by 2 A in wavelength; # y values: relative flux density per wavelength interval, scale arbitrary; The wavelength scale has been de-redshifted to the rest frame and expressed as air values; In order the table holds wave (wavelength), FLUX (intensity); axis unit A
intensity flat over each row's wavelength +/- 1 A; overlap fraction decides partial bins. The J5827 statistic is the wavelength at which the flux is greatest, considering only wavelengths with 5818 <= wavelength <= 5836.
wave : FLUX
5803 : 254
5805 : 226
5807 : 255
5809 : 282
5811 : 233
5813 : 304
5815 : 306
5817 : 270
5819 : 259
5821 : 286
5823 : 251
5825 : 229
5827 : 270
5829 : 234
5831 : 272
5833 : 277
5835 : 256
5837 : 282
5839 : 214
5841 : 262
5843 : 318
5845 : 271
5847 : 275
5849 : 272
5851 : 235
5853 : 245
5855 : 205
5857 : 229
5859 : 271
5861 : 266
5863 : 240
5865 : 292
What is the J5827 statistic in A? 5821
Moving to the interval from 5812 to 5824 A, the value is 5815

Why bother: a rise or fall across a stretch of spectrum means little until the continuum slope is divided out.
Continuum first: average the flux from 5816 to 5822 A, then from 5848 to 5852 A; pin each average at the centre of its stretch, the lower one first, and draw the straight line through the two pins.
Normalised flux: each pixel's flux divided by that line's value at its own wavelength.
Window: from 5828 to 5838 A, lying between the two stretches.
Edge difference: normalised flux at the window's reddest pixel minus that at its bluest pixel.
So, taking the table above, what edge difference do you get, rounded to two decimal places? 0.20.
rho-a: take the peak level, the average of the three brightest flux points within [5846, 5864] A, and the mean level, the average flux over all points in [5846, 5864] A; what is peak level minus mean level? 24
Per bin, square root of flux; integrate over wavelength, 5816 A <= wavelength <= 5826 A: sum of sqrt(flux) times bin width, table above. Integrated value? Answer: 161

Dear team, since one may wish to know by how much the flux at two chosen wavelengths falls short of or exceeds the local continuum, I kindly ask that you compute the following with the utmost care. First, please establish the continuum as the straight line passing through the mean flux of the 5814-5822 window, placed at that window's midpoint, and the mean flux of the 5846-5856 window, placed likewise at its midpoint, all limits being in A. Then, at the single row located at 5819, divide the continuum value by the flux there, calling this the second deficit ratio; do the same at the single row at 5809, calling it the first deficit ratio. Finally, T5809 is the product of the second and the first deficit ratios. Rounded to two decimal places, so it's 1.11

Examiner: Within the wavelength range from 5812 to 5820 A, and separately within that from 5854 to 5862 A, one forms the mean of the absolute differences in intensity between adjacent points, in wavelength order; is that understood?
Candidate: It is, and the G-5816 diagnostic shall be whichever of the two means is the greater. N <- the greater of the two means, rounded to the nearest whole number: 24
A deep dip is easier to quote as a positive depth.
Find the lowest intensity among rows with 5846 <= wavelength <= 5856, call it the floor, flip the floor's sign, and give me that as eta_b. -205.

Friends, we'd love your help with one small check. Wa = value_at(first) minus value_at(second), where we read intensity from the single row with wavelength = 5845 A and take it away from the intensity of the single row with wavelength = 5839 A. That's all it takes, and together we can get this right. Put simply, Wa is -57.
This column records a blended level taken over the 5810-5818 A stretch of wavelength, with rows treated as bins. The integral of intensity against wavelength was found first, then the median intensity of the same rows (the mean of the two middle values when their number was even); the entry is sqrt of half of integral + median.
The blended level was 35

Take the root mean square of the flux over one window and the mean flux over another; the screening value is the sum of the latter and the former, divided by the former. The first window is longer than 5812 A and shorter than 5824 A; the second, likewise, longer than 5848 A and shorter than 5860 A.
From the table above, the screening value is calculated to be 1.87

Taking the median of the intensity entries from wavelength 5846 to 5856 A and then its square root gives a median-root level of 15.7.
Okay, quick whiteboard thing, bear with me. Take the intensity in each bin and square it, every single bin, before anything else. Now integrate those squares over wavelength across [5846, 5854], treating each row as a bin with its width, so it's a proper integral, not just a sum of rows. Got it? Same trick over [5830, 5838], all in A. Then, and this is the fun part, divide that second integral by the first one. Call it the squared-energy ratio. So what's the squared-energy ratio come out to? 1.12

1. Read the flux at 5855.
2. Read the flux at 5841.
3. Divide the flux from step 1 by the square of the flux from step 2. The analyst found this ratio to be 0.0030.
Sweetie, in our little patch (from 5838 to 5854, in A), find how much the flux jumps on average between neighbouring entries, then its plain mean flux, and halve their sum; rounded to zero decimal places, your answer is 145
